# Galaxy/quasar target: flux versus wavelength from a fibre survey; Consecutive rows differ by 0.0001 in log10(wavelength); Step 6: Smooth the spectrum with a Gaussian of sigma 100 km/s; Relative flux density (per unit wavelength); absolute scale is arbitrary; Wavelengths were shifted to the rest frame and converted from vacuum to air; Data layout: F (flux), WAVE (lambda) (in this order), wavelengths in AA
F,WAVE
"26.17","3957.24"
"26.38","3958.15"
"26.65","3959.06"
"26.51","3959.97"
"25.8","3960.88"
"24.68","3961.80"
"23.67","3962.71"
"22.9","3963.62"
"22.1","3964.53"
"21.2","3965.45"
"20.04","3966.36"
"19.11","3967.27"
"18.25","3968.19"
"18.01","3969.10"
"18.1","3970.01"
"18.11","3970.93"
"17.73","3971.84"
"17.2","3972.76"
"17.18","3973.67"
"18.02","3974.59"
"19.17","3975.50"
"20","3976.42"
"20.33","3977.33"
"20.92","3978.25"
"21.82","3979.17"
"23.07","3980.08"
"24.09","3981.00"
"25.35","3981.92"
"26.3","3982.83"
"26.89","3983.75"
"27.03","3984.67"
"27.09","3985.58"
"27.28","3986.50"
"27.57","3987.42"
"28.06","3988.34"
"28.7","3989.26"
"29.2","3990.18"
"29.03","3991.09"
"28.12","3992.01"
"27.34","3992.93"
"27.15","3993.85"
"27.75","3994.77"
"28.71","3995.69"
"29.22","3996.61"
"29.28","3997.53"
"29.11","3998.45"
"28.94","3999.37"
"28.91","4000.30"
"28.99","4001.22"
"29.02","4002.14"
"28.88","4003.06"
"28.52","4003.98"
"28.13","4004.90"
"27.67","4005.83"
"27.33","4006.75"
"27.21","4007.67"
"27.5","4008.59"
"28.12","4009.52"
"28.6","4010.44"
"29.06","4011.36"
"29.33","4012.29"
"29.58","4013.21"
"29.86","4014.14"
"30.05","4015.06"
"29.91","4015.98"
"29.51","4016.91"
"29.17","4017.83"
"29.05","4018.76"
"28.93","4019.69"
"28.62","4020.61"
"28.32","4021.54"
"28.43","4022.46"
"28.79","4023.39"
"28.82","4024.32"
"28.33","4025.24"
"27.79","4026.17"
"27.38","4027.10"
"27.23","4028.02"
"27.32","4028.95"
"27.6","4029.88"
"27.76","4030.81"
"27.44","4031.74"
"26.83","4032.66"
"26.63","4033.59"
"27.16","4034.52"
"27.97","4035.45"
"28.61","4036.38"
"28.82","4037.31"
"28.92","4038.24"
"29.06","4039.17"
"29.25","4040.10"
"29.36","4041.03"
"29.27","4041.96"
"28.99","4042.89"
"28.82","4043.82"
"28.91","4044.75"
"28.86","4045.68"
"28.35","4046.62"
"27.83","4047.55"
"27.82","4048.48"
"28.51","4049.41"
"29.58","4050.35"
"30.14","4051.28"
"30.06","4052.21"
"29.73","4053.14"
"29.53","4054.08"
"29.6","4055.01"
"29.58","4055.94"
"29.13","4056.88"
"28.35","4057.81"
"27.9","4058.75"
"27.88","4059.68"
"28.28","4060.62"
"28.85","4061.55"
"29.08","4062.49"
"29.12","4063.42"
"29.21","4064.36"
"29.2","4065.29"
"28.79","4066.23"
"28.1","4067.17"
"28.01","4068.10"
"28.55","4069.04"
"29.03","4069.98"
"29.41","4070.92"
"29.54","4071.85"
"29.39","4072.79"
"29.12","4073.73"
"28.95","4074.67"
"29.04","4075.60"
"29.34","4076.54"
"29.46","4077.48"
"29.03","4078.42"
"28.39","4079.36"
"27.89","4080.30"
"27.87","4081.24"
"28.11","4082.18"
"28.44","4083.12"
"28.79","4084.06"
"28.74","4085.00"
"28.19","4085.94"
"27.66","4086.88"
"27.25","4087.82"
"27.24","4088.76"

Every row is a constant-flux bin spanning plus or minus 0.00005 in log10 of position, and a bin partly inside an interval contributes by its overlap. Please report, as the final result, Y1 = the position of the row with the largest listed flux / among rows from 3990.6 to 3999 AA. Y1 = 3997.53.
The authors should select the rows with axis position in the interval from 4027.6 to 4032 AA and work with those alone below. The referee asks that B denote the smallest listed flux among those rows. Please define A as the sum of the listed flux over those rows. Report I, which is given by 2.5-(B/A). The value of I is 2.30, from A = 137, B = 27.23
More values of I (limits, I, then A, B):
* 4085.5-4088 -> 2.17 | 83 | 27.25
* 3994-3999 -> 2.31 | 144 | 27.75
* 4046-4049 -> 2.17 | 84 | 27.82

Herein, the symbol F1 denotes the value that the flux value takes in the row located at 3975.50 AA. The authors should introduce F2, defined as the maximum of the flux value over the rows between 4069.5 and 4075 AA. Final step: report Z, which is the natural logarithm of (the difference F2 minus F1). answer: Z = 2.3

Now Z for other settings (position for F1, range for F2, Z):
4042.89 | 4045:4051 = -0.5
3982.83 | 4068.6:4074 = 1.2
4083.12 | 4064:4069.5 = -0.3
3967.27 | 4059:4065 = 2.3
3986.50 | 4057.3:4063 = 0.6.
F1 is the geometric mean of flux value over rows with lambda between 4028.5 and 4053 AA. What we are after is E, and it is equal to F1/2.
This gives 14.22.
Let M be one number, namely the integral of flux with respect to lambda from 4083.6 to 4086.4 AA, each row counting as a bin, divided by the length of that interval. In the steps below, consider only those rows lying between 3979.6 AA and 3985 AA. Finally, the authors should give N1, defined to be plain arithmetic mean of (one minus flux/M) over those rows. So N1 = 0.11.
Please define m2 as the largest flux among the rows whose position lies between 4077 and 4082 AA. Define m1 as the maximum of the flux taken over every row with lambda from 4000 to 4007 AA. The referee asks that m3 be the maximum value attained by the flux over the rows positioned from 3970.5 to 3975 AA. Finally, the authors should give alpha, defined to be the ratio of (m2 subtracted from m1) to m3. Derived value -0.02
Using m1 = 29.02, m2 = 29.46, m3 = 18.11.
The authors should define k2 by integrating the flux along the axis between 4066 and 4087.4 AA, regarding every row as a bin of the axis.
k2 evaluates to 614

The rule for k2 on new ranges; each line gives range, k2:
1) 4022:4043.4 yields 603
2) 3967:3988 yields 457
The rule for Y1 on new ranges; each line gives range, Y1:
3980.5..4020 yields 4015.06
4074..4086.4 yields 4077.48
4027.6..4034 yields 4030.81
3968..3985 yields 3984.67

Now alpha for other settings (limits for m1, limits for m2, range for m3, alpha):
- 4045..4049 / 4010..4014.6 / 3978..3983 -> -0.04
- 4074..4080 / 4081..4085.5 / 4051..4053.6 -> 0.02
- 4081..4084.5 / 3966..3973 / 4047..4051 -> 0.30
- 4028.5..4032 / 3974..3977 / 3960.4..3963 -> 0.30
